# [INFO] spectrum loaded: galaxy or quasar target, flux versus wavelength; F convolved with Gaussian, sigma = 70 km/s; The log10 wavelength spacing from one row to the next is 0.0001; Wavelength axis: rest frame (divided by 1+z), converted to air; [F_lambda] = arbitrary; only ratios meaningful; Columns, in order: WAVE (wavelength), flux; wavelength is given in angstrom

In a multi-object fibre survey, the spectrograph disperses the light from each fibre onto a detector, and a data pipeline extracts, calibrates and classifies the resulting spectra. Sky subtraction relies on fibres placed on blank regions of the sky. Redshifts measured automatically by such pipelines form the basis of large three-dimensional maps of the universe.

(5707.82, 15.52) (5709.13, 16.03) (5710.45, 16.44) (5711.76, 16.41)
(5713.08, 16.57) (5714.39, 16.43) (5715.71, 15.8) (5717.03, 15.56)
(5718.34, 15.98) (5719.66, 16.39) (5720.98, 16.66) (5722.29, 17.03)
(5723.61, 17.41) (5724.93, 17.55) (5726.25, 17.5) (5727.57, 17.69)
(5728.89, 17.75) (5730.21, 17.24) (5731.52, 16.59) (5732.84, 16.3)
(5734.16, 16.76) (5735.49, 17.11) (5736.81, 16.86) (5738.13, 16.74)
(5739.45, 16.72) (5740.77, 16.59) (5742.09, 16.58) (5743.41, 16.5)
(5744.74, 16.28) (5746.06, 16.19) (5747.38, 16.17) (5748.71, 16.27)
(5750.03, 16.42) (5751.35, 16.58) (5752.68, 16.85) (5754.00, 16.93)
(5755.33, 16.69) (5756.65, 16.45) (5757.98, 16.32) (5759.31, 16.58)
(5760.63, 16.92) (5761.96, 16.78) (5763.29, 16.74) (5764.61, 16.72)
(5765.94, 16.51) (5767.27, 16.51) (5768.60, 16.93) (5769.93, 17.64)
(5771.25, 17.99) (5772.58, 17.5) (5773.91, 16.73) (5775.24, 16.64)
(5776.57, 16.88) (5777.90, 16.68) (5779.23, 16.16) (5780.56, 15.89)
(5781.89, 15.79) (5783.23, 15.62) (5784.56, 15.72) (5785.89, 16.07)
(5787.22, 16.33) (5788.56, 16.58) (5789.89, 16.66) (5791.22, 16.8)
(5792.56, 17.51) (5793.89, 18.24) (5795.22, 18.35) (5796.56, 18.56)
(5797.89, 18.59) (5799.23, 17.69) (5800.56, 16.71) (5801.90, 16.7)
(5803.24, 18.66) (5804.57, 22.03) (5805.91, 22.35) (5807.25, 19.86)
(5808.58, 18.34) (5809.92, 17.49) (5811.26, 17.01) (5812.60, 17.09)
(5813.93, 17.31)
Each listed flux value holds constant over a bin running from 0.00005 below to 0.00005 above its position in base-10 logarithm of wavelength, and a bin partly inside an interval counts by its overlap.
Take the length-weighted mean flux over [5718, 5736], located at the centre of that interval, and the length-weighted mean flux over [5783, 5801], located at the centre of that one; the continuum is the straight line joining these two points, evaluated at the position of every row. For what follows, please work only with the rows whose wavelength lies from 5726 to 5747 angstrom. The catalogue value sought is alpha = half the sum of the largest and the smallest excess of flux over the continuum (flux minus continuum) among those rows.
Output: -0.06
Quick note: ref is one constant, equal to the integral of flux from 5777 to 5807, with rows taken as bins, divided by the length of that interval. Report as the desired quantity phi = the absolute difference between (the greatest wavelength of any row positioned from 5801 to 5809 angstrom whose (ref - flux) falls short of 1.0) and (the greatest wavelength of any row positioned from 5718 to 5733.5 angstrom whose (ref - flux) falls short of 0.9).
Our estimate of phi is 77.1 angstrom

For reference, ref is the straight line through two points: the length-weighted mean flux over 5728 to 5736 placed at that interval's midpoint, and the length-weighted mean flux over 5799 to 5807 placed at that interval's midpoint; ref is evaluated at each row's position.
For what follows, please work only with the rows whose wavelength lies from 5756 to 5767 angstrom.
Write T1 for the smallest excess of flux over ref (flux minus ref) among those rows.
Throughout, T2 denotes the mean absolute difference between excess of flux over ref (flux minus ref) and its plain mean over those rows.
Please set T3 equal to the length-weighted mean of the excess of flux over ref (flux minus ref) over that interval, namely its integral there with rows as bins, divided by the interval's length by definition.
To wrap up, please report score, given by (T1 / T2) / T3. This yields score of 9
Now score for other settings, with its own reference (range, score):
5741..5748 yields 6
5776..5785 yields 3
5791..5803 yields 3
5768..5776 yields 4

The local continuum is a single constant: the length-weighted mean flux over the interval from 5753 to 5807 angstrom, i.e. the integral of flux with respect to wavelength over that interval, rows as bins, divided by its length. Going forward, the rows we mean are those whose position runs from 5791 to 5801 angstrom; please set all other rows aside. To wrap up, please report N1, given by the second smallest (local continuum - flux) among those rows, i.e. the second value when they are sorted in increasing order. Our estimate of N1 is -1.4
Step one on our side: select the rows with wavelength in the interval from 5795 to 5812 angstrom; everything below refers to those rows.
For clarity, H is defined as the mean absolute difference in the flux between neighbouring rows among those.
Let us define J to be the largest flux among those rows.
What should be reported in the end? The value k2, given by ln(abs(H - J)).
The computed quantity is 3.06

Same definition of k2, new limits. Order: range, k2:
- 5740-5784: 2.88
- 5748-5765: 2.82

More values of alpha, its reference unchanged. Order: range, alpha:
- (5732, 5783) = -0.23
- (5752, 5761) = -0.45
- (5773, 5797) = -0.06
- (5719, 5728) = 0.04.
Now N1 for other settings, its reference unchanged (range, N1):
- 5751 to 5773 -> -0.4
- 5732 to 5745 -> 0.3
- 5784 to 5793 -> 0.4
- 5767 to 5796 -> -1.0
